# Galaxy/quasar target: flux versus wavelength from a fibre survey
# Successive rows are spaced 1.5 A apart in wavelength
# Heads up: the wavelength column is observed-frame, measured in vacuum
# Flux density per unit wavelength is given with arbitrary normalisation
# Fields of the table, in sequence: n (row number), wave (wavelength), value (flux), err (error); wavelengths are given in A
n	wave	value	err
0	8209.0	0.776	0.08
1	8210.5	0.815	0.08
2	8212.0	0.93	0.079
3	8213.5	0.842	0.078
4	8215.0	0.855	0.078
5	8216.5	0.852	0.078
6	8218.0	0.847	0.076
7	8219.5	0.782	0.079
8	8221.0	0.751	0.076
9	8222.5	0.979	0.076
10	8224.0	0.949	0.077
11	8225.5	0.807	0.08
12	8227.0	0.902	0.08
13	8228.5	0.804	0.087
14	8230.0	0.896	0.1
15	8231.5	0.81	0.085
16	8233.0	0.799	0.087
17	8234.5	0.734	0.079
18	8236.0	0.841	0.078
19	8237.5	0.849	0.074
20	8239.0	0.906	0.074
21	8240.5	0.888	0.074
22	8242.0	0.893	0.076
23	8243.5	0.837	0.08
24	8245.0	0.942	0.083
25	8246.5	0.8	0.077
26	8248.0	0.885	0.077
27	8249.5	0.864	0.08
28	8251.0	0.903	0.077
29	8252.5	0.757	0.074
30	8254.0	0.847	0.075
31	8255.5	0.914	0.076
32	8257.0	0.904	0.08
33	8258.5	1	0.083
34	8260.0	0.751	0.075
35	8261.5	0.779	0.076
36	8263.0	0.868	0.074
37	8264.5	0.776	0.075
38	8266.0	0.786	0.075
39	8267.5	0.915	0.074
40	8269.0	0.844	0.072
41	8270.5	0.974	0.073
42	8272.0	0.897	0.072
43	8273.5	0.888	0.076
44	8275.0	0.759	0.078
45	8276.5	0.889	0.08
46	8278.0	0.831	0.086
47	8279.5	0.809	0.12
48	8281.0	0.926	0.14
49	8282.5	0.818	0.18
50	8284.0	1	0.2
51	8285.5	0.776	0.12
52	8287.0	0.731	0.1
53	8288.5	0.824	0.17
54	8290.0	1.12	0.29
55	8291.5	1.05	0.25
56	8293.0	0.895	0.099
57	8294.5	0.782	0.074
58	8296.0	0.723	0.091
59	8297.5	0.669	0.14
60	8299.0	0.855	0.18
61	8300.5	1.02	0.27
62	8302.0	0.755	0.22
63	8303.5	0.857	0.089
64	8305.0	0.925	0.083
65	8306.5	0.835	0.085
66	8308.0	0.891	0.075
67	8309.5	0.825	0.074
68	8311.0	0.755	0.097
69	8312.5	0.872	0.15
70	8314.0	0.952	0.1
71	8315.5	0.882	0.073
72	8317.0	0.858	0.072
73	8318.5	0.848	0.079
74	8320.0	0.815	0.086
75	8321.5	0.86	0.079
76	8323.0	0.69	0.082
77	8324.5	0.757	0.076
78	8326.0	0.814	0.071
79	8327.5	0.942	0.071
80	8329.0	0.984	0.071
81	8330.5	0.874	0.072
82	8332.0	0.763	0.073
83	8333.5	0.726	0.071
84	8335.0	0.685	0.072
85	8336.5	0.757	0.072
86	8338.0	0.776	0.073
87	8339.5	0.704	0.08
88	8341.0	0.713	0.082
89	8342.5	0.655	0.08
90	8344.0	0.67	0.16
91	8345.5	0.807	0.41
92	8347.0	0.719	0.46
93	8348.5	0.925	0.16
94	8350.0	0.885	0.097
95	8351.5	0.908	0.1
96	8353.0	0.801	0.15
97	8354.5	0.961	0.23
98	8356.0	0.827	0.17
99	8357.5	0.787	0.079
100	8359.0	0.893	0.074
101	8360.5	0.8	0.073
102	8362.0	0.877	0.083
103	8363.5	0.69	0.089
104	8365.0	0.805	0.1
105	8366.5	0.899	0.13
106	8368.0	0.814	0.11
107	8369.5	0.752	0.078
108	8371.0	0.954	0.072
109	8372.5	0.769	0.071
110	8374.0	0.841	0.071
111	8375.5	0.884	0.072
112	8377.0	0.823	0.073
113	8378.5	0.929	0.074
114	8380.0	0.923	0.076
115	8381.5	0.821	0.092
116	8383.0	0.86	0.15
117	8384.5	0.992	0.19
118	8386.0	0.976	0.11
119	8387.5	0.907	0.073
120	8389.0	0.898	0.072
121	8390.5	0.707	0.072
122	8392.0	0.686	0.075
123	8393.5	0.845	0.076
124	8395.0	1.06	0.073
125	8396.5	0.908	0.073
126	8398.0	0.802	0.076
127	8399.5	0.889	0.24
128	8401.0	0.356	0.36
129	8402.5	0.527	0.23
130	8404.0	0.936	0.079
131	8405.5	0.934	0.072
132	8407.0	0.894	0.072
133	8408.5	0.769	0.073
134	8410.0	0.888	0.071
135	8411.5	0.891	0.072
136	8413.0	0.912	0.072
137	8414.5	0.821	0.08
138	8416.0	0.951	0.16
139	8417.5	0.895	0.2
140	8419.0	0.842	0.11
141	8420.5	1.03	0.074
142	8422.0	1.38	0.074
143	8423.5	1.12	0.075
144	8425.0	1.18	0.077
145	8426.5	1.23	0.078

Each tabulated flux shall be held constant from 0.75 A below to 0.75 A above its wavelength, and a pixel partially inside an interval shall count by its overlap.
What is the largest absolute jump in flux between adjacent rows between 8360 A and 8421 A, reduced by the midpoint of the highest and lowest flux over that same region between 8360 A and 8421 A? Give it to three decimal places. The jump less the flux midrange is -0.175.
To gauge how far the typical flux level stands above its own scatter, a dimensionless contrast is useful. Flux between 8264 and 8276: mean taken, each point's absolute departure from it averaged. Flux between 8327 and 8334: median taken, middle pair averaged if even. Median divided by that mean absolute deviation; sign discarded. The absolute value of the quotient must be 14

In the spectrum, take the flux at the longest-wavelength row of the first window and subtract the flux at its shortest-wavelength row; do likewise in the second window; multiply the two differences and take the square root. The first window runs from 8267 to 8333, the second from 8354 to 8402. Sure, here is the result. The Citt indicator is 0.30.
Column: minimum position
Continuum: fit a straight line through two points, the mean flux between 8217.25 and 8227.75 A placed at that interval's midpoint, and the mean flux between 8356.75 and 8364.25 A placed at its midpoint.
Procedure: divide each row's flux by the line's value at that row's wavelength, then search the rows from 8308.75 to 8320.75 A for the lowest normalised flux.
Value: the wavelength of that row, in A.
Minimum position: 8311.0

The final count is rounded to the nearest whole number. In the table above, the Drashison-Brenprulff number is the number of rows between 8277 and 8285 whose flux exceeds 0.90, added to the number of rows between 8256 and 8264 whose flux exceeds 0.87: 4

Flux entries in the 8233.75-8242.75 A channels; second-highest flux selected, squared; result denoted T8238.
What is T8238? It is 0.80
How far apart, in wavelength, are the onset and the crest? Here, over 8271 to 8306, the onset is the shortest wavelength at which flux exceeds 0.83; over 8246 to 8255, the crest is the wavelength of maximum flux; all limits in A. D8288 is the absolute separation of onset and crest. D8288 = 21.0 A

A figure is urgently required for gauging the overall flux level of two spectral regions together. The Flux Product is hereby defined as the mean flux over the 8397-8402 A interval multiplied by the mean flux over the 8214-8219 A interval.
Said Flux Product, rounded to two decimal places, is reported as 0.58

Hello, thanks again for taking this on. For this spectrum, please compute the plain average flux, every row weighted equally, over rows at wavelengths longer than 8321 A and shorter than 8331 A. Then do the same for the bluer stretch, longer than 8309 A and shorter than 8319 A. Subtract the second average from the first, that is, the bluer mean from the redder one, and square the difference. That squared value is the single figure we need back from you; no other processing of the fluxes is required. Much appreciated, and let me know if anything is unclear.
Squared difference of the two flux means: 0.0001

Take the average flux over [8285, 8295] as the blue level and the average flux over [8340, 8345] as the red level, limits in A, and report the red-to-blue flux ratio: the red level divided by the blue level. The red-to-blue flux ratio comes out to 0.77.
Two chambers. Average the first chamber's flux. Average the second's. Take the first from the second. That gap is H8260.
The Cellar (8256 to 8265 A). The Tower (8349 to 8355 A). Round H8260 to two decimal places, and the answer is 0.04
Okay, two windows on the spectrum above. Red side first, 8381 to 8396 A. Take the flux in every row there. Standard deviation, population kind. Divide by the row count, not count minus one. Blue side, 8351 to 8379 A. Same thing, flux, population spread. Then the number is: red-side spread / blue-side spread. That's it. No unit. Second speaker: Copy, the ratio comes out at 1.61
